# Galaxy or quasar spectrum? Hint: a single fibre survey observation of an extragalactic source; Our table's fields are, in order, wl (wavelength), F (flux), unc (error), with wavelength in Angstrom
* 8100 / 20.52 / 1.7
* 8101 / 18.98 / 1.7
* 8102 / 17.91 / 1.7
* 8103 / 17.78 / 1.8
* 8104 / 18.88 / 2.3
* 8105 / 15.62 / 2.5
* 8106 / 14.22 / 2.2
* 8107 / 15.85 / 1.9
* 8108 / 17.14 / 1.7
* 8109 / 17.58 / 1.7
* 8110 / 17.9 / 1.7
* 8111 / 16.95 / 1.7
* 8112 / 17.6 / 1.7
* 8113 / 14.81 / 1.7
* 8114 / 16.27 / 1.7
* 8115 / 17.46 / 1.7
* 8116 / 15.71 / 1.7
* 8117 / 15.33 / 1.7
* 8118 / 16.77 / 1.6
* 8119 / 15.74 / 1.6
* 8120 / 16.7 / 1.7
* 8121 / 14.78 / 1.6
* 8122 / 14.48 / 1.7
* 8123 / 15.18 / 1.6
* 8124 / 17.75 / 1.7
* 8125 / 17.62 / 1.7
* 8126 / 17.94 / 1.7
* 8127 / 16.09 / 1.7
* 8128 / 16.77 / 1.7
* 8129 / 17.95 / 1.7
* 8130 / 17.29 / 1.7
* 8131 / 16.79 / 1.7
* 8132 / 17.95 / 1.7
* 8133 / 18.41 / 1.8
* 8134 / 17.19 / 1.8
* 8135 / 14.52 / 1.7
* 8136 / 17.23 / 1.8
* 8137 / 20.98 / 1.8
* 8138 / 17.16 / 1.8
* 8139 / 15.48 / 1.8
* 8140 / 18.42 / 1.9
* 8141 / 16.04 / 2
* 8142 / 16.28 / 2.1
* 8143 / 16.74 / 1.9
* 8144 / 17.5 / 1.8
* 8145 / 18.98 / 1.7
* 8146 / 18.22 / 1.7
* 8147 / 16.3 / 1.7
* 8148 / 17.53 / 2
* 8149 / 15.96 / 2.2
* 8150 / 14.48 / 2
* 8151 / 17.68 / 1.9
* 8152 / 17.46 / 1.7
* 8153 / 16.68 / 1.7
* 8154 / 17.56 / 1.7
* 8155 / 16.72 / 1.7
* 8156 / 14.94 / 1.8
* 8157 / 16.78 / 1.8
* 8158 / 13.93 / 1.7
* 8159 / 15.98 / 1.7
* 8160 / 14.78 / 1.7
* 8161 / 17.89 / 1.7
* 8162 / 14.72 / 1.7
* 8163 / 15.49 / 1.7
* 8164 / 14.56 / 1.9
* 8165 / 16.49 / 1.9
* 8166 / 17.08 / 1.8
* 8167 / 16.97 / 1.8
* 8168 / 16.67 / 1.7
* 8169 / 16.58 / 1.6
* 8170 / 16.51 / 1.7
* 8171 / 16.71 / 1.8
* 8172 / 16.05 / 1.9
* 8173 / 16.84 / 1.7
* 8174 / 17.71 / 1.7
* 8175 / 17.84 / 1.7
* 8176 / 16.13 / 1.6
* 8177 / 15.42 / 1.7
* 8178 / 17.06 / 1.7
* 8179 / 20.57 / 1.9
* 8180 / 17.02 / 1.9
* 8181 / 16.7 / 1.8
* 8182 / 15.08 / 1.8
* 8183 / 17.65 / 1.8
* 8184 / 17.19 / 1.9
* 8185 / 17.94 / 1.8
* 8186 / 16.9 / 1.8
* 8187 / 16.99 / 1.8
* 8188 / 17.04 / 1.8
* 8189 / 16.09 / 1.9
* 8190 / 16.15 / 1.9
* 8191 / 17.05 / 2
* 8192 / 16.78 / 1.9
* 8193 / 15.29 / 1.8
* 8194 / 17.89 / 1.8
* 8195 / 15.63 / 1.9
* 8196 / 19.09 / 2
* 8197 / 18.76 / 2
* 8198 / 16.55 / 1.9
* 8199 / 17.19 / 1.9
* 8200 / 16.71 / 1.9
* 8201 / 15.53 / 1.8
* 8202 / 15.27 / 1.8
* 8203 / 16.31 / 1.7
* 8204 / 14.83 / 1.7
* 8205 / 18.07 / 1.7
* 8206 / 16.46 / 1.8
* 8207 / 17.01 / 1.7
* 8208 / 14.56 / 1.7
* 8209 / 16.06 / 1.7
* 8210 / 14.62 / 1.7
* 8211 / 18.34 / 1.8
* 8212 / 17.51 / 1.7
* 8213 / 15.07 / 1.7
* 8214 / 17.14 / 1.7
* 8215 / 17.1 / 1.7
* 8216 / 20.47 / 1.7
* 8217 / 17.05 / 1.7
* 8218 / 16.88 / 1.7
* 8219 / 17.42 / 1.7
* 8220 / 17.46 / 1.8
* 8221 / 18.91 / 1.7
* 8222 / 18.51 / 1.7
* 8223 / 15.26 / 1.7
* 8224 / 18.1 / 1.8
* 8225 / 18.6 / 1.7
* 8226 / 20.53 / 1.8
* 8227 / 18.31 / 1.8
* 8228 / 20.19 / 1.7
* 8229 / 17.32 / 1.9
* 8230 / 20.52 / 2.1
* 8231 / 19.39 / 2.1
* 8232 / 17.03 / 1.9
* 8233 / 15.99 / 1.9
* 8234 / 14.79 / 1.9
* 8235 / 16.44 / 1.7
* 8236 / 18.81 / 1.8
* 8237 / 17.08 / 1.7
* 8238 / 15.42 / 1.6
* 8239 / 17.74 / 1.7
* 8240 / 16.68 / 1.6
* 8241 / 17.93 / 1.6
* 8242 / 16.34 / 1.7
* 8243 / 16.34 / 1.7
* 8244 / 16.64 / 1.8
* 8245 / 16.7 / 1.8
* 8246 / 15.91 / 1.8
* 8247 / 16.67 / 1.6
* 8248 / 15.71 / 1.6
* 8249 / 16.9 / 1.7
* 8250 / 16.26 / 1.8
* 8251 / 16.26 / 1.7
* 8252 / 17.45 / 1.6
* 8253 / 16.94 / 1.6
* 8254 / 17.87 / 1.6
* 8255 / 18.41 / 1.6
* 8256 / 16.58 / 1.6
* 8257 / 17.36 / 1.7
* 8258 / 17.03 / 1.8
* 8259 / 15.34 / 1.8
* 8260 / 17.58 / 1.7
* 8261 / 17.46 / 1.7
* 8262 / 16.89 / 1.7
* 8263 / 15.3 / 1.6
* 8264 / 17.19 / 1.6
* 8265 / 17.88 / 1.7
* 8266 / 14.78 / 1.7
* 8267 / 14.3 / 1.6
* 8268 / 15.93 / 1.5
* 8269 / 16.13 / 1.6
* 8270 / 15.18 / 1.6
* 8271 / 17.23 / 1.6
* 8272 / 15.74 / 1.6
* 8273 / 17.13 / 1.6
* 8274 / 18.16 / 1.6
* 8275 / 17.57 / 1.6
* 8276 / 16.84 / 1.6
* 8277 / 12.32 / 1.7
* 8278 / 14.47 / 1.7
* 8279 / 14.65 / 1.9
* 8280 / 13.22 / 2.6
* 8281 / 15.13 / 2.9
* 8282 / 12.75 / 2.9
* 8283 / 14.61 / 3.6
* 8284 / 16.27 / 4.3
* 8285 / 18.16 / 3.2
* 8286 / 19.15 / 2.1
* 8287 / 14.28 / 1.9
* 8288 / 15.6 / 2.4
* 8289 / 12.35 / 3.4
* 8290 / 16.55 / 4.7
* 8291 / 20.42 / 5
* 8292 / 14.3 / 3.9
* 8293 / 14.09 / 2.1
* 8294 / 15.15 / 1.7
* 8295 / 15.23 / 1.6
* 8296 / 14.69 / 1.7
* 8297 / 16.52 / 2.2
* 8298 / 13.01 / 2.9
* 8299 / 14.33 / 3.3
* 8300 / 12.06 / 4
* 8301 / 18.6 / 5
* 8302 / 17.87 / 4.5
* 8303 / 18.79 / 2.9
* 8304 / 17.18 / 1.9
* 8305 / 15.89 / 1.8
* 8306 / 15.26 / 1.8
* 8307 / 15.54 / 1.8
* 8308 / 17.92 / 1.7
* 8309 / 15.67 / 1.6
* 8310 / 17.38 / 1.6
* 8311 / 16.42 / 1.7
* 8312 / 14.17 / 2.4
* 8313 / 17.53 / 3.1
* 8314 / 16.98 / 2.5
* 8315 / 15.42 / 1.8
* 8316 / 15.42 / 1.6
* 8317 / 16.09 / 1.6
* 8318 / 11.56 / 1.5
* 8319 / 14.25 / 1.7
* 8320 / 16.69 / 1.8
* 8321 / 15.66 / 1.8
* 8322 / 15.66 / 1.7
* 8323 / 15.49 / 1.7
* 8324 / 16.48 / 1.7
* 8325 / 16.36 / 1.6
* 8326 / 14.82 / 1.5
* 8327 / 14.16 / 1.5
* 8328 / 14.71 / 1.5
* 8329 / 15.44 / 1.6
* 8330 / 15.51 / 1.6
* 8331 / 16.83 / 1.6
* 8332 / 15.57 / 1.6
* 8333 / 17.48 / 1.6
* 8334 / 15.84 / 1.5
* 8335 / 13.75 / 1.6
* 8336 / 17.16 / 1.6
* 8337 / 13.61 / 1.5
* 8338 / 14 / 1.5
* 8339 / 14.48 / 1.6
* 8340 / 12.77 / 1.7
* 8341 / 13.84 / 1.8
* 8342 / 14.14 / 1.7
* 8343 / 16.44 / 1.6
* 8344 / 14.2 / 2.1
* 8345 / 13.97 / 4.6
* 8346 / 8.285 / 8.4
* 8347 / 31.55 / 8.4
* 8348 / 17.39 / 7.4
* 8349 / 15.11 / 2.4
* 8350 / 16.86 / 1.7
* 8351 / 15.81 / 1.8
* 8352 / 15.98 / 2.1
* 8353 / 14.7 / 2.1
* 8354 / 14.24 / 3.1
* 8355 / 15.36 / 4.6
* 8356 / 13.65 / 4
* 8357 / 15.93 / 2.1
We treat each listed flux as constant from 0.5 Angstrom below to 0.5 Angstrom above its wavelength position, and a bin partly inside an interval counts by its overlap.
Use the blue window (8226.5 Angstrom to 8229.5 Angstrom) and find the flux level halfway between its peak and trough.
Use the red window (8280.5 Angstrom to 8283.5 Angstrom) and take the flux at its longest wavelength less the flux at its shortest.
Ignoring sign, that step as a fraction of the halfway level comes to 0.028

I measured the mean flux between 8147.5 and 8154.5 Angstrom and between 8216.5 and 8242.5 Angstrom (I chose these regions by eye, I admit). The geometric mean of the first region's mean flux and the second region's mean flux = 17.20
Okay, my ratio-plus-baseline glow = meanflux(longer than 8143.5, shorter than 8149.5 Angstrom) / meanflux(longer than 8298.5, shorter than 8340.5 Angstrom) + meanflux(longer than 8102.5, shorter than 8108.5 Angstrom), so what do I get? 17.7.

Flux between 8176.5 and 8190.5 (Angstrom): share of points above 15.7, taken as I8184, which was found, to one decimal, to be 0.9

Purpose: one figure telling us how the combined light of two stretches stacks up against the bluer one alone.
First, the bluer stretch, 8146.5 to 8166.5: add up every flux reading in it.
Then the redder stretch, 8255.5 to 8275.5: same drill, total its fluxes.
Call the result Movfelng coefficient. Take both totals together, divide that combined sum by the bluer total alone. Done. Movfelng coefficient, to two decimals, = 2.02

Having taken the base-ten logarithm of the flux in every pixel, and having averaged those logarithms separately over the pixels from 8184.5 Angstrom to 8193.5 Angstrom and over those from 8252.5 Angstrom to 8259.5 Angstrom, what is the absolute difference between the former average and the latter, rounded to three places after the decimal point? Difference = 0.010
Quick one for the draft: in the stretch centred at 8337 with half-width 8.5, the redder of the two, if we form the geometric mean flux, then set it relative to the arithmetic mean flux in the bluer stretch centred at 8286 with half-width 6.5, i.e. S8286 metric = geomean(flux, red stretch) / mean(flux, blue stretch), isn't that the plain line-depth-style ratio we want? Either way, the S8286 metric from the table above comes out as 0.96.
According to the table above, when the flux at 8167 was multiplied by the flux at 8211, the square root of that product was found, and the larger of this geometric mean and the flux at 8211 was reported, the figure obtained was 18.3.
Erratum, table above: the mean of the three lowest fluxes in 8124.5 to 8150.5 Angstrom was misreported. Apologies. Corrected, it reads 14.8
